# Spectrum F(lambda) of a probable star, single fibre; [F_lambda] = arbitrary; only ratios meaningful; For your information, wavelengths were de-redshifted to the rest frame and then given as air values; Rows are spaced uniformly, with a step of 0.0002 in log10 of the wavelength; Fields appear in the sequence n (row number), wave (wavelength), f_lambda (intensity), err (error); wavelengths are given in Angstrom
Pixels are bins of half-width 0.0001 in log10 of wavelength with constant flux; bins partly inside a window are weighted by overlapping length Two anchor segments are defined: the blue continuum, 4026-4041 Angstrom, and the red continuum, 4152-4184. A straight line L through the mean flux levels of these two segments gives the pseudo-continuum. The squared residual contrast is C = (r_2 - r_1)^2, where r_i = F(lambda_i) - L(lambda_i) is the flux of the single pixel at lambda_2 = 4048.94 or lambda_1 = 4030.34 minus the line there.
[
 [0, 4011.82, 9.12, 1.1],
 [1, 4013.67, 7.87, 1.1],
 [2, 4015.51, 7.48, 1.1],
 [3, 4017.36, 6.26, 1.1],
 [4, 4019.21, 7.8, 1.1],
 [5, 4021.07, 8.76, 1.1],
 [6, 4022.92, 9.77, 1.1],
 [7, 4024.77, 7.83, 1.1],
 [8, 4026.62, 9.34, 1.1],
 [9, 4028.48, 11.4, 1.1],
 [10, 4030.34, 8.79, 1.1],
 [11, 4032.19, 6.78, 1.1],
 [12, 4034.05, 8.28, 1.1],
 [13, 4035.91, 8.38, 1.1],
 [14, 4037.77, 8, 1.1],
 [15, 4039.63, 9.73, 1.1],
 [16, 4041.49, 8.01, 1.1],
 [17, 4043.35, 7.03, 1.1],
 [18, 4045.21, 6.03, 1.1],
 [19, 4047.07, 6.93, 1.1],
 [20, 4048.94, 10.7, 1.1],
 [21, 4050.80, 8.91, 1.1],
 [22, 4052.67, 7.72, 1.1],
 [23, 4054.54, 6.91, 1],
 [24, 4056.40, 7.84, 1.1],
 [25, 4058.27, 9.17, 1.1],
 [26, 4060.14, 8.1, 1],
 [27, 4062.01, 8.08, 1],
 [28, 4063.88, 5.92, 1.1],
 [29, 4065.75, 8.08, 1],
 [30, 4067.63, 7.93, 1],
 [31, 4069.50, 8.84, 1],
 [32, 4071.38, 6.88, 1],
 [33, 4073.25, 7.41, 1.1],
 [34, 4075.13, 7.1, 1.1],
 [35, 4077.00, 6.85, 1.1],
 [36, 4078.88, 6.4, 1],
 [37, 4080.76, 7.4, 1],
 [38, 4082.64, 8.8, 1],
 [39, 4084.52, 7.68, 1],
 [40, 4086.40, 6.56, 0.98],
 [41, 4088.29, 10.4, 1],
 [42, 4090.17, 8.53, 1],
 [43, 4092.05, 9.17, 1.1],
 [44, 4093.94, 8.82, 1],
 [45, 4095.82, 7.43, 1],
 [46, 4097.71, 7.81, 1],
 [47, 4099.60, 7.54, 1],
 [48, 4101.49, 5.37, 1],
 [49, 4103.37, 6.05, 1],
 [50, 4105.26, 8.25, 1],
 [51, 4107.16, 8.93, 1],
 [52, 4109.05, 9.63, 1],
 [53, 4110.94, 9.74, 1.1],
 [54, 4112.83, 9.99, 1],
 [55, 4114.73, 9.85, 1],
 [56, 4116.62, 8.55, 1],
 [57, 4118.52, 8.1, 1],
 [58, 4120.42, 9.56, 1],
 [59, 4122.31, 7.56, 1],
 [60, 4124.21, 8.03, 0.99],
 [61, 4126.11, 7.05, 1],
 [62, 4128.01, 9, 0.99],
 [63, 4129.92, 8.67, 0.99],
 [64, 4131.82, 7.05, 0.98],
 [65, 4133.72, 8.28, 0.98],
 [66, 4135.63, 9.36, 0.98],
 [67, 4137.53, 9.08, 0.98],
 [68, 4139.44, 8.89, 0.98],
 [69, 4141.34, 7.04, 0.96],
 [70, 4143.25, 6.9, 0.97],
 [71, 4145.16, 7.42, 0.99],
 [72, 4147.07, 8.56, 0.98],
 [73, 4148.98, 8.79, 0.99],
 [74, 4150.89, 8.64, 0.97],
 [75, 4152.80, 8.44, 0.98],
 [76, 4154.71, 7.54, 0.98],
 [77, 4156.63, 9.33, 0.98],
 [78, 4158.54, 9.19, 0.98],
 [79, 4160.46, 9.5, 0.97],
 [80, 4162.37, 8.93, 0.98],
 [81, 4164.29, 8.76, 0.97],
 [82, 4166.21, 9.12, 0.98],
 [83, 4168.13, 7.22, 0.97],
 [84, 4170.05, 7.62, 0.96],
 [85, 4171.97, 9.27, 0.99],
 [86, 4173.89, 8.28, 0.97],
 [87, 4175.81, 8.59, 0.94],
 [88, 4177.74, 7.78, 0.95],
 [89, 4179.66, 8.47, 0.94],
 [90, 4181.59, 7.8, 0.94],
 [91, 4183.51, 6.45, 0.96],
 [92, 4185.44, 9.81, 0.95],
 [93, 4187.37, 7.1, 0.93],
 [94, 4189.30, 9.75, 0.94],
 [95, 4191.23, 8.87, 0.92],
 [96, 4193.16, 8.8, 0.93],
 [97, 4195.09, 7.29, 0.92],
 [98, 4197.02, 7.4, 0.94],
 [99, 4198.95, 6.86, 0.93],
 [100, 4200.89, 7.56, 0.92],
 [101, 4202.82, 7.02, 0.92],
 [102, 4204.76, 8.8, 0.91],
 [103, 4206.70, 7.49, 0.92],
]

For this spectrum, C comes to 3.9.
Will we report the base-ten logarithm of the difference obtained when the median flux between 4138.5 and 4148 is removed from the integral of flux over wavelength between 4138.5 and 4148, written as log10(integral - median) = 1.82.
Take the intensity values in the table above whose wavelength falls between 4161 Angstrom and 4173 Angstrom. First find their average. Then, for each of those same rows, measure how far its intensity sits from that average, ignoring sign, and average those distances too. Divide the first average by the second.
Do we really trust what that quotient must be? 12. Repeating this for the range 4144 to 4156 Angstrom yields 16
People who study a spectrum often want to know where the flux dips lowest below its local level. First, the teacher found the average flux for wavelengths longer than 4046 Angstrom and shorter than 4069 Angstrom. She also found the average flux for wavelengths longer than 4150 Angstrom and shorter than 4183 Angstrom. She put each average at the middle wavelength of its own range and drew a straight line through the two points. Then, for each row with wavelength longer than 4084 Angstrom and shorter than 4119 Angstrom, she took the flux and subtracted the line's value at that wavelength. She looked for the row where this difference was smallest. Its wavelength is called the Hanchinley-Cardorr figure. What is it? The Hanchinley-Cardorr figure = 4101.49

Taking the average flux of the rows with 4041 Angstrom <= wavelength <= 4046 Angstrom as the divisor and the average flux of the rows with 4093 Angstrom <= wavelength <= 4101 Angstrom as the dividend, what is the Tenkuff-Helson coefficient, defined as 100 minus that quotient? 98.9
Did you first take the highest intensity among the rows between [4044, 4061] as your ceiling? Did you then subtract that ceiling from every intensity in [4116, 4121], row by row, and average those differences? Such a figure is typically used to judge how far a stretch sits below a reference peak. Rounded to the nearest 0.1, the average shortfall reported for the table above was -2.0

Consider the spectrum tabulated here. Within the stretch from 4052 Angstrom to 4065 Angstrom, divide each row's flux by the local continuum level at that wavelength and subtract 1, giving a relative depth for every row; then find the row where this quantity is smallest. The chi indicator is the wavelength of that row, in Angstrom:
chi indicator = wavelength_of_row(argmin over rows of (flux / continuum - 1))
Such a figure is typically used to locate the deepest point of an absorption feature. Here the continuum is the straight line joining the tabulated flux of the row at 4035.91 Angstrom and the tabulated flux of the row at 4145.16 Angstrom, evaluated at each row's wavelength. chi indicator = 4063.88 Angstrom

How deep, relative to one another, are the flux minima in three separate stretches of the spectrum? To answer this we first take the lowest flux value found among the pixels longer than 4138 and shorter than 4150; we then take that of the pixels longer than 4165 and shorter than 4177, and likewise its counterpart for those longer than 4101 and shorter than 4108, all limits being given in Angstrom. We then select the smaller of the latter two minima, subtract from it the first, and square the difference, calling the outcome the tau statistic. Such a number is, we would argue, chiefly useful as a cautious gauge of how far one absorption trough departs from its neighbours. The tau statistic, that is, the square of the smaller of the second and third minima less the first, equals 2.34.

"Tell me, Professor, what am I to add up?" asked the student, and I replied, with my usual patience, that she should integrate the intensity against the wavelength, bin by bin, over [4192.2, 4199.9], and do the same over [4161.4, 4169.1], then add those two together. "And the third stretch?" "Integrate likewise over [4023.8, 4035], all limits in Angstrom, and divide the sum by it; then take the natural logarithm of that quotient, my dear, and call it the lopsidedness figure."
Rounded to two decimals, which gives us 0.24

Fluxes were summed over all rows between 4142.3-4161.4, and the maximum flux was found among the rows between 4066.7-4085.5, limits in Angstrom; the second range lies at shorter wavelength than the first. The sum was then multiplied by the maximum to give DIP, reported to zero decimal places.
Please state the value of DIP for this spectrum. 745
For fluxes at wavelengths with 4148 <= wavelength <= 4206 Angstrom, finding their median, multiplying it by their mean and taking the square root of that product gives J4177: 8.41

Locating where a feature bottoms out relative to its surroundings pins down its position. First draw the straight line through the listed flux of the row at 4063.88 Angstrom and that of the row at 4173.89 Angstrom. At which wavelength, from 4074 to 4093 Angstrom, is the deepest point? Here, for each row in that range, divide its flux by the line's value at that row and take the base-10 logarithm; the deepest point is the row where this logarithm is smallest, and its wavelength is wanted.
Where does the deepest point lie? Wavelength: 4086.40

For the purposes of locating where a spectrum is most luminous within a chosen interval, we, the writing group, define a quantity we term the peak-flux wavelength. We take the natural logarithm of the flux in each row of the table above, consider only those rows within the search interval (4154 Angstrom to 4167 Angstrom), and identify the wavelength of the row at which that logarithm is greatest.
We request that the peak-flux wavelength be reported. 4160.46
